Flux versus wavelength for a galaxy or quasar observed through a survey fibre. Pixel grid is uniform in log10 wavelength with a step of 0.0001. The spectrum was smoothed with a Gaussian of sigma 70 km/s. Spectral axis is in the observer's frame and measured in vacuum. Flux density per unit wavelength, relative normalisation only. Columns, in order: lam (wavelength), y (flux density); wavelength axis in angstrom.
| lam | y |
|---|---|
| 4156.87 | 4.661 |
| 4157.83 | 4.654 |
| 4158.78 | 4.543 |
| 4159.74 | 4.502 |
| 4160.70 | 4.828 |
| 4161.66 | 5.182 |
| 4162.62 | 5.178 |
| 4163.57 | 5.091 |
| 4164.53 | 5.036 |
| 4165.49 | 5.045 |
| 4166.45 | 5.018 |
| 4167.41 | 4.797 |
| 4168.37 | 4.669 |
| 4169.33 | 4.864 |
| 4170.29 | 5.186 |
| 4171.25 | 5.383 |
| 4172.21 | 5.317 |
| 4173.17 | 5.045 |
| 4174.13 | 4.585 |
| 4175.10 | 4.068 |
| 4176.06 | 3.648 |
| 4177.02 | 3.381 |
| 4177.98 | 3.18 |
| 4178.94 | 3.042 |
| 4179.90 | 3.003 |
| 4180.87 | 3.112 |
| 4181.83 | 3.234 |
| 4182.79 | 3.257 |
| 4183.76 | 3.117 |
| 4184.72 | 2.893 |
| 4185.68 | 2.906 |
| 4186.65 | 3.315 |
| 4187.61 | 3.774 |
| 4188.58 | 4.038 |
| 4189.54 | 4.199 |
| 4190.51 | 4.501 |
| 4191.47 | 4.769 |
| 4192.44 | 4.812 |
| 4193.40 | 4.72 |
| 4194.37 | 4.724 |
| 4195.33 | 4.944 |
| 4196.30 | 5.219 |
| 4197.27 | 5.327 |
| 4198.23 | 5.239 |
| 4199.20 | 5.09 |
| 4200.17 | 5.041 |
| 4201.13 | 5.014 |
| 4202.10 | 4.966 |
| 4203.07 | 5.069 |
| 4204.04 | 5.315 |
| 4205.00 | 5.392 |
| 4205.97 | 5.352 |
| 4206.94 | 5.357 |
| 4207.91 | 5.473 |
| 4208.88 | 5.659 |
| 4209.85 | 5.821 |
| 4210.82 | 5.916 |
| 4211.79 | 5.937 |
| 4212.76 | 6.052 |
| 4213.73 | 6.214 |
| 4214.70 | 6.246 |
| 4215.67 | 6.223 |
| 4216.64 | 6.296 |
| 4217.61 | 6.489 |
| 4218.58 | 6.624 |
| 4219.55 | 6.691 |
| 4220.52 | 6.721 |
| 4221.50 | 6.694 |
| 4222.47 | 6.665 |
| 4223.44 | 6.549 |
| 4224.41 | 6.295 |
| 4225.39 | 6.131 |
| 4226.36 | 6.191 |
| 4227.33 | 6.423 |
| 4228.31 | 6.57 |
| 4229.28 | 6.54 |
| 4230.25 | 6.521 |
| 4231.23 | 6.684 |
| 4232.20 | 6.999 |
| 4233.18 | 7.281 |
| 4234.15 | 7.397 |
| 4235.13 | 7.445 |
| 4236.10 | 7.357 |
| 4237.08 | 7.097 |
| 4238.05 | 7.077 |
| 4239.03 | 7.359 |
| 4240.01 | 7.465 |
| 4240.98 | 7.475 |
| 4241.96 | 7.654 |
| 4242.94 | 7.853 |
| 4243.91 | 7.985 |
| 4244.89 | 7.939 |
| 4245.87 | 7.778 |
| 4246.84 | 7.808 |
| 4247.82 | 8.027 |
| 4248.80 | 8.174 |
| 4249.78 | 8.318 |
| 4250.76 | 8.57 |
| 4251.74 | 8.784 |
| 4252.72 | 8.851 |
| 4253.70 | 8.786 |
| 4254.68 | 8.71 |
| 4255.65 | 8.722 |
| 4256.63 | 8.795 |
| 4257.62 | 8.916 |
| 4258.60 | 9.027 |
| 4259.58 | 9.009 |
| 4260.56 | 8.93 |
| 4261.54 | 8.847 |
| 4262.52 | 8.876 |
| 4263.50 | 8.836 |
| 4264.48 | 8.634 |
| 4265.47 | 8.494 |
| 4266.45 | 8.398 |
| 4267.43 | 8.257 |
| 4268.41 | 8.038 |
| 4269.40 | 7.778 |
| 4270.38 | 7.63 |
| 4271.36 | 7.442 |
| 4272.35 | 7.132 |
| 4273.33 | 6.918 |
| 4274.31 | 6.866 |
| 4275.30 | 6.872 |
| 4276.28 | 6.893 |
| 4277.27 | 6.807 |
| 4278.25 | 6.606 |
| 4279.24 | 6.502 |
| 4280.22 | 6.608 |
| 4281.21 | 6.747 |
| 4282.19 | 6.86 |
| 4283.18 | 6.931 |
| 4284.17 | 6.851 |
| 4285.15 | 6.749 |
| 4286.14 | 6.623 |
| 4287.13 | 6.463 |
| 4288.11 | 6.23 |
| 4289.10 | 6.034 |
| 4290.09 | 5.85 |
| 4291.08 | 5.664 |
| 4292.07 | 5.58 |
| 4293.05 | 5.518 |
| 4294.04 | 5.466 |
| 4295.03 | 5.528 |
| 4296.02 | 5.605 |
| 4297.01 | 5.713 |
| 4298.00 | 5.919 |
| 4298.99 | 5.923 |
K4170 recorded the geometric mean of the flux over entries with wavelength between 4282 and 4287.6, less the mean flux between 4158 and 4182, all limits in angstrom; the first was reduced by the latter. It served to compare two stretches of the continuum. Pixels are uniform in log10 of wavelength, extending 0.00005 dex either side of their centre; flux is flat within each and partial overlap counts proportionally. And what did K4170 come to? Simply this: 2.3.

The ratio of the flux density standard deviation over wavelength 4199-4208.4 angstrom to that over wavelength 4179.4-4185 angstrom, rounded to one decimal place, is 1.4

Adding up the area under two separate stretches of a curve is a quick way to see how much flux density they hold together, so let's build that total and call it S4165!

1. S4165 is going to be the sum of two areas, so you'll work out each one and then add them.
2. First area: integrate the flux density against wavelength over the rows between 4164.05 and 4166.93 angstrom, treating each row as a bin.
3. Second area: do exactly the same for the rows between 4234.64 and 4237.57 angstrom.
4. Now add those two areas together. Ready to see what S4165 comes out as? 36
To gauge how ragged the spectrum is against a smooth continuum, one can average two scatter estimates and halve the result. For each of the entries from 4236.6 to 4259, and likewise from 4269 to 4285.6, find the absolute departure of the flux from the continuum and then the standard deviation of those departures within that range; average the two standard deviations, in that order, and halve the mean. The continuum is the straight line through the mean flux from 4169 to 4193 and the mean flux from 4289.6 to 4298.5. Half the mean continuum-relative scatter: 0.23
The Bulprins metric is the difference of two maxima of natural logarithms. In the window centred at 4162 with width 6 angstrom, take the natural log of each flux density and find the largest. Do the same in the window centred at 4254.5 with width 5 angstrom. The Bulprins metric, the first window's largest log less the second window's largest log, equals -0.54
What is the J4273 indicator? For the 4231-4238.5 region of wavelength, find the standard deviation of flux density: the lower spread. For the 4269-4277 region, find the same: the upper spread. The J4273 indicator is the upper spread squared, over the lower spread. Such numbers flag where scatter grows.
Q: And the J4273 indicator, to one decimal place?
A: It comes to 0.5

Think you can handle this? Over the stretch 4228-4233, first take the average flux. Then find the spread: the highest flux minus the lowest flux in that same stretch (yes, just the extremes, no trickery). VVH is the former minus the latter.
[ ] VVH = 6.2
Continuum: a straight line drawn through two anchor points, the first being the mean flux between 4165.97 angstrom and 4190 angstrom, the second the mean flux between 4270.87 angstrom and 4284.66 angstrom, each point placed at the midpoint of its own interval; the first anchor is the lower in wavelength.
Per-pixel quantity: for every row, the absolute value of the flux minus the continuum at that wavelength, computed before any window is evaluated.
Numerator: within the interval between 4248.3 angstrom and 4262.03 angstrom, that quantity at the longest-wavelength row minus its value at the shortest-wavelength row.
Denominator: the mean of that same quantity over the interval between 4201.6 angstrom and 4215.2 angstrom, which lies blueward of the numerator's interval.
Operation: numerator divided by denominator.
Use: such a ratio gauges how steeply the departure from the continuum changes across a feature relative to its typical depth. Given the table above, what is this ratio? 0.39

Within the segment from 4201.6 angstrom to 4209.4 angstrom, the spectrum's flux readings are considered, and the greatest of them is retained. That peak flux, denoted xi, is 5.659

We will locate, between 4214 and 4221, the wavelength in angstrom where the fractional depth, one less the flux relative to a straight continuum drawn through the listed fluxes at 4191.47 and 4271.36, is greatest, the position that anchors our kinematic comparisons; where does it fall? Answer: 4215.67 angstrom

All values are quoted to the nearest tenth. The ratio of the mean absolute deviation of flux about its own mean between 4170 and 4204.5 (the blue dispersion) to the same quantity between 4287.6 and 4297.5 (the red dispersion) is 4.2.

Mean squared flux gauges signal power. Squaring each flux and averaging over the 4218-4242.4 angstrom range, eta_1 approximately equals 47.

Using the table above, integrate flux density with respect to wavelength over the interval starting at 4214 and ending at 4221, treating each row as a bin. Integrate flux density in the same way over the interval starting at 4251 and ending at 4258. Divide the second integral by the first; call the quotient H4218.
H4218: 1.4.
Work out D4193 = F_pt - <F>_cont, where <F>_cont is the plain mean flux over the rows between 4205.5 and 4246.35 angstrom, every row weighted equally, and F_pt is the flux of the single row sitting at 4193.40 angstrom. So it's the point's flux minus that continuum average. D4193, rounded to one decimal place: -2.0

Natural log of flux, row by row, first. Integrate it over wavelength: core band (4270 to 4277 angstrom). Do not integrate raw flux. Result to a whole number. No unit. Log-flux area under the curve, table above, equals 14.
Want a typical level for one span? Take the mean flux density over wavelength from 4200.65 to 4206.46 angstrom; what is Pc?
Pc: 5.2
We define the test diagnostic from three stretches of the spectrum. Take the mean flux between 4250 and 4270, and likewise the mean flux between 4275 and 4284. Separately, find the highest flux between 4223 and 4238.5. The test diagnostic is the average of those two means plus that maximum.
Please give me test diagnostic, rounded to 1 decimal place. 15.2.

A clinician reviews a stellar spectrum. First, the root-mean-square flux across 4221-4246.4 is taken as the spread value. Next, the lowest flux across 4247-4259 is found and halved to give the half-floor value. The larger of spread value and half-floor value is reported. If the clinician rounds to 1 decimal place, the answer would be 7.1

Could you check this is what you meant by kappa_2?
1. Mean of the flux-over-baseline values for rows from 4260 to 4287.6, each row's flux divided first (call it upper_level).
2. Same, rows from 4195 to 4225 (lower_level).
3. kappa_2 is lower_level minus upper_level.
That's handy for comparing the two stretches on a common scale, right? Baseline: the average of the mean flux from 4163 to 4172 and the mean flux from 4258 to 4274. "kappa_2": -0.25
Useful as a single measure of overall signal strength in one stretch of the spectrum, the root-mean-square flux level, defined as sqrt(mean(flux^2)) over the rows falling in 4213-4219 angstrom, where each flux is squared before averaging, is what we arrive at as 6.4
